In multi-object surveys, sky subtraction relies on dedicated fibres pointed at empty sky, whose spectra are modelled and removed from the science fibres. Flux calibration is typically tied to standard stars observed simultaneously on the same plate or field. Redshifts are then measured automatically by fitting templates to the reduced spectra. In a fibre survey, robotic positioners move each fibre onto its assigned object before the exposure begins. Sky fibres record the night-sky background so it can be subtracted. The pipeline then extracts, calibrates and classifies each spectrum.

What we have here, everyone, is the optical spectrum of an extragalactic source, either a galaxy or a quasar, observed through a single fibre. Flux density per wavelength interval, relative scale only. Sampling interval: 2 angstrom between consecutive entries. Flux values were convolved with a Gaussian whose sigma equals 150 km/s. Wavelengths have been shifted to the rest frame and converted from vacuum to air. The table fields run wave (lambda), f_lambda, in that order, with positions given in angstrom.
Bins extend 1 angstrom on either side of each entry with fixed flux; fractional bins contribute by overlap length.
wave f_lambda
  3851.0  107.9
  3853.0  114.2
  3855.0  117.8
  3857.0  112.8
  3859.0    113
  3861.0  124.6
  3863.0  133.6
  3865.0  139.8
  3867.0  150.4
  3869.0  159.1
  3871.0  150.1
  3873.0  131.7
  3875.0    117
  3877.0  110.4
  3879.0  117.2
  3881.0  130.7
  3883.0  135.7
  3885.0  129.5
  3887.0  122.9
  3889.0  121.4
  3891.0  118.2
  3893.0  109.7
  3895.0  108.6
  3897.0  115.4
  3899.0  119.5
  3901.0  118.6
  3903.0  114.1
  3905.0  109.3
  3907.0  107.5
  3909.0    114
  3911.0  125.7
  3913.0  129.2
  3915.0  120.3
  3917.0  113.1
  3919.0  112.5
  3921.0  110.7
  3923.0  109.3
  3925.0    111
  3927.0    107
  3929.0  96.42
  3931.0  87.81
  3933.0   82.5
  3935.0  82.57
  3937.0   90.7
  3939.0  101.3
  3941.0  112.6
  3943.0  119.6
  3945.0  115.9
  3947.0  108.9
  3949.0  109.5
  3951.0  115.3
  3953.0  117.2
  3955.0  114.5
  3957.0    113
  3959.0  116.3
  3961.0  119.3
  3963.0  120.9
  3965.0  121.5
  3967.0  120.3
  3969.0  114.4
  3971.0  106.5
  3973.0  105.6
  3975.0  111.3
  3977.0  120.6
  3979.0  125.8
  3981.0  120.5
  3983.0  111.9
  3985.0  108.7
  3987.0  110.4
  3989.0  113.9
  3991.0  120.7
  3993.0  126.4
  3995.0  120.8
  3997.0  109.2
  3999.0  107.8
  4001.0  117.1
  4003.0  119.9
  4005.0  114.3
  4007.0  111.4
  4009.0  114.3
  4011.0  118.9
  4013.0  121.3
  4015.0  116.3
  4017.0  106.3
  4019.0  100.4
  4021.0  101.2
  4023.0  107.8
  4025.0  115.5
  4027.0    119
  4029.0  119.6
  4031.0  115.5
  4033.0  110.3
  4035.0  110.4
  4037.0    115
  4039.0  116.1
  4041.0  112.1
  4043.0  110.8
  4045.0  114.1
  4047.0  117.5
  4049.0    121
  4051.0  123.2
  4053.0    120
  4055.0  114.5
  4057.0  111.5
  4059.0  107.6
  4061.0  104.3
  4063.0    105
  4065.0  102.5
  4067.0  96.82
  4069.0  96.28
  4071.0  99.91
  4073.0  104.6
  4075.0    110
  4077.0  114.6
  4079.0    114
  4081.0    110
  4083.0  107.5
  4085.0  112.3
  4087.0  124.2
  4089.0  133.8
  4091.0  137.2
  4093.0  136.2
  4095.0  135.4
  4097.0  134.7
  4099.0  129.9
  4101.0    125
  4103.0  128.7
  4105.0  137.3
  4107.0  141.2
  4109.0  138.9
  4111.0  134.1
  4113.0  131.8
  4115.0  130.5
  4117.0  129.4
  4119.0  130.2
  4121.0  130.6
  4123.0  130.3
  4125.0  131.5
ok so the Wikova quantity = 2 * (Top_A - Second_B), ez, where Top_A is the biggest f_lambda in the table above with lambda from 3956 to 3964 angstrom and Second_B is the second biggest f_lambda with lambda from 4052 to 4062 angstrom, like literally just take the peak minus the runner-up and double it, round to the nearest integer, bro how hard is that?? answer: 13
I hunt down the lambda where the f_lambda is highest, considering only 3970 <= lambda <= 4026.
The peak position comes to 3993.0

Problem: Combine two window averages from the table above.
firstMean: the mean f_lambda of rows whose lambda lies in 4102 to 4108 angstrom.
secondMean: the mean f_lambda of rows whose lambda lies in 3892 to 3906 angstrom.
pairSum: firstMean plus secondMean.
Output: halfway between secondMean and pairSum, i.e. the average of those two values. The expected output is 181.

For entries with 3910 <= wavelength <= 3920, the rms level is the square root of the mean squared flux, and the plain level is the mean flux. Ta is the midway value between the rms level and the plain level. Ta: 120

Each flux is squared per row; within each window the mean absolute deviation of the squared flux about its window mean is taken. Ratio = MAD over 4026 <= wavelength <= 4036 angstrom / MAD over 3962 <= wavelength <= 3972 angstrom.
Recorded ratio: 0.7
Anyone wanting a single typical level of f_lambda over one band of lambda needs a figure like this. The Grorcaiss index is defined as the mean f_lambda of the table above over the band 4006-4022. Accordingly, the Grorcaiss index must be 111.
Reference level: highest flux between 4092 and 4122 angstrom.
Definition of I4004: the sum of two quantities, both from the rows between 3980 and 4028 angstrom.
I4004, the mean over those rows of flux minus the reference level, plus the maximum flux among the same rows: 99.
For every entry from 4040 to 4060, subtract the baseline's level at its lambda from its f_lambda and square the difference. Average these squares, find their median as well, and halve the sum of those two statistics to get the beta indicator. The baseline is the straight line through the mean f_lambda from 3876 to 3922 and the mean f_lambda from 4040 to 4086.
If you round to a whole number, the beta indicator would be 29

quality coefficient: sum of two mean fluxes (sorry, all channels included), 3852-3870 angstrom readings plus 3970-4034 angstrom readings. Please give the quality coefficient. 244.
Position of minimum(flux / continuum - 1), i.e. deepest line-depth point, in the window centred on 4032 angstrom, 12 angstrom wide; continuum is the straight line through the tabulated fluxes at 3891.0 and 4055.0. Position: 4033.0 angstrom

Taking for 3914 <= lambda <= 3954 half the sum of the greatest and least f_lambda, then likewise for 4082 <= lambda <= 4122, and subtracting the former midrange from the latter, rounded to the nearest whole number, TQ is 23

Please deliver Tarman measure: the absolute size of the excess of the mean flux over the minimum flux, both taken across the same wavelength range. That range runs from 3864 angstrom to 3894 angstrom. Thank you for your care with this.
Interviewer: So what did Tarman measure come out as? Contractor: 20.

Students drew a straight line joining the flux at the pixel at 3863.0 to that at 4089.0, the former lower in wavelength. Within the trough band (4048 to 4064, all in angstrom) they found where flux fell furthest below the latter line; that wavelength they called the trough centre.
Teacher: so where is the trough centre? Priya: 4061.0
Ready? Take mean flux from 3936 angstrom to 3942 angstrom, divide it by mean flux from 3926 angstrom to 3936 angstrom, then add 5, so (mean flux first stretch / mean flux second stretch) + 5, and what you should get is 6.11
